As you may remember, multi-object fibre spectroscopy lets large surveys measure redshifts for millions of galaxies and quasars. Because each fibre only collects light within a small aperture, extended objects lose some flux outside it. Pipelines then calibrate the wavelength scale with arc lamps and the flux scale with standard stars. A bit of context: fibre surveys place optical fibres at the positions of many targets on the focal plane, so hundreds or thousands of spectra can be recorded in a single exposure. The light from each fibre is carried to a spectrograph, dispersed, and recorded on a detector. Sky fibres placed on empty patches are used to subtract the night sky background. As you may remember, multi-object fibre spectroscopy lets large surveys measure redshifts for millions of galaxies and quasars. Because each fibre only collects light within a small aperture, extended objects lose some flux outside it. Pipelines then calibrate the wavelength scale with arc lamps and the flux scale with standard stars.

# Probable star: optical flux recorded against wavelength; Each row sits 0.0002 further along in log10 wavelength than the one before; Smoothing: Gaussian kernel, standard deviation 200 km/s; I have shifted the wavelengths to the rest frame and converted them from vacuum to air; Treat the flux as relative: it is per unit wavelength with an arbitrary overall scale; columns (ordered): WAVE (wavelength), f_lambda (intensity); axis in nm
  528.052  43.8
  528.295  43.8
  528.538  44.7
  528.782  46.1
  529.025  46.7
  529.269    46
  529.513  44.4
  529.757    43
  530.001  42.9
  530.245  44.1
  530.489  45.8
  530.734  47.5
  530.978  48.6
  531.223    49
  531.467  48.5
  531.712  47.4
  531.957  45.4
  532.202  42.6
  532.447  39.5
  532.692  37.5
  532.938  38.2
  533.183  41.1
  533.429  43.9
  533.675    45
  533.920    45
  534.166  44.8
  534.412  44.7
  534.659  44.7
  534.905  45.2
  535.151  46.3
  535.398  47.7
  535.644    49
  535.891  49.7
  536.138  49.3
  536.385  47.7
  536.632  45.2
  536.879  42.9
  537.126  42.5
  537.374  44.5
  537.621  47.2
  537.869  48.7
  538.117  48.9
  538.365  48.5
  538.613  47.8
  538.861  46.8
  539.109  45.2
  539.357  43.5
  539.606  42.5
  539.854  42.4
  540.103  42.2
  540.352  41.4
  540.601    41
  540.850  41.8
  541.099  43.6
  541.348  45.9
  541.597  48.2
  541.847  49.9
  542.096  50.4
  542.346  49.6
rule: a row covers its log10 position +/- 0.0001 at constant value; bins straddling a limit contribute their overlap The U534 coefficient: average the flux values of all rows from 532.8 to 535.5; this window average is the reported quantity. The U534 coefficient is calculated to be 44.2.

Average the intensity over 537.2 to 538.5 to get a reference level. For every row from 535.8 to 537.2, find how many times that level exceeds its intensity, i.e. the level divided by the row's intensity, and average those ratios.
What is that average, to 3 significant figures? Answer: 1.03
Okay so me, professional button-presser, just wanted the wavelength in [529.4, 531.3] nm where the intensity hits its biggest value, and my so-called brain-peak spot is 531.223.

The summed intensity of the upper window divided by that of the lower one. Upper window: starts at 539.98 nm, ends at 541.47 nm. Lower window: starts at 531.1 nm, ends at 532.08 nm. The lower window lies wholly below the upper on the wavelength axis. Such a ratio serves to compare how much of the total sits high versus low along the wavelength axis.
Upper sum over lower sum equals 1.3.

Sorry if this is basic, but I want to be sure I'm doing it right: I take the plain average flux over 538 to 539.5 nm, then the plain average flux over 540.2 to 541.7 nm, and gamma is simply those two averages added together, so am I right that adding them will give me 90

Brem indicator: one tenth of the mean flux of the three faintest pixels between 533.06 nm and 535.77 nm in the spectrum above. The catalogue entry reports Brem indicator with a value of 4.32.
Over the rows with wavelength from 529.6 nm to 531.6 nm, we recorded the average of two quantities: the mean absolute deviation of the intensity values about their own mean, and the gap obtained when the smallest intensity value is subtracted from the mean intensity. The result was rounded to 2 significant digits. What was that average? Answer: 2.7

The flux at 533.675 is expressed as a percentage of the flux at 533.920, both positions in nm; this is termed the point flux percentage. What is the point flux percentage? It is 100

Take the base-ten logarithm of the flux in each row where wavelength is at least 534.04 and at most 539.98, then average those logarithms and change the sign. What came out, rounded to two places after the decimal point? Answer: -1.66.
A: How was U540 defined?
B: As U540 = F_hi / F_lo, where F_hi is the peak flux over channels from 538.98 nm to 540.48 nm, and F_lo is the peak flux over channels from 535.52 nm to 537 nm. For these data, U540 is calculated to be 0.91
